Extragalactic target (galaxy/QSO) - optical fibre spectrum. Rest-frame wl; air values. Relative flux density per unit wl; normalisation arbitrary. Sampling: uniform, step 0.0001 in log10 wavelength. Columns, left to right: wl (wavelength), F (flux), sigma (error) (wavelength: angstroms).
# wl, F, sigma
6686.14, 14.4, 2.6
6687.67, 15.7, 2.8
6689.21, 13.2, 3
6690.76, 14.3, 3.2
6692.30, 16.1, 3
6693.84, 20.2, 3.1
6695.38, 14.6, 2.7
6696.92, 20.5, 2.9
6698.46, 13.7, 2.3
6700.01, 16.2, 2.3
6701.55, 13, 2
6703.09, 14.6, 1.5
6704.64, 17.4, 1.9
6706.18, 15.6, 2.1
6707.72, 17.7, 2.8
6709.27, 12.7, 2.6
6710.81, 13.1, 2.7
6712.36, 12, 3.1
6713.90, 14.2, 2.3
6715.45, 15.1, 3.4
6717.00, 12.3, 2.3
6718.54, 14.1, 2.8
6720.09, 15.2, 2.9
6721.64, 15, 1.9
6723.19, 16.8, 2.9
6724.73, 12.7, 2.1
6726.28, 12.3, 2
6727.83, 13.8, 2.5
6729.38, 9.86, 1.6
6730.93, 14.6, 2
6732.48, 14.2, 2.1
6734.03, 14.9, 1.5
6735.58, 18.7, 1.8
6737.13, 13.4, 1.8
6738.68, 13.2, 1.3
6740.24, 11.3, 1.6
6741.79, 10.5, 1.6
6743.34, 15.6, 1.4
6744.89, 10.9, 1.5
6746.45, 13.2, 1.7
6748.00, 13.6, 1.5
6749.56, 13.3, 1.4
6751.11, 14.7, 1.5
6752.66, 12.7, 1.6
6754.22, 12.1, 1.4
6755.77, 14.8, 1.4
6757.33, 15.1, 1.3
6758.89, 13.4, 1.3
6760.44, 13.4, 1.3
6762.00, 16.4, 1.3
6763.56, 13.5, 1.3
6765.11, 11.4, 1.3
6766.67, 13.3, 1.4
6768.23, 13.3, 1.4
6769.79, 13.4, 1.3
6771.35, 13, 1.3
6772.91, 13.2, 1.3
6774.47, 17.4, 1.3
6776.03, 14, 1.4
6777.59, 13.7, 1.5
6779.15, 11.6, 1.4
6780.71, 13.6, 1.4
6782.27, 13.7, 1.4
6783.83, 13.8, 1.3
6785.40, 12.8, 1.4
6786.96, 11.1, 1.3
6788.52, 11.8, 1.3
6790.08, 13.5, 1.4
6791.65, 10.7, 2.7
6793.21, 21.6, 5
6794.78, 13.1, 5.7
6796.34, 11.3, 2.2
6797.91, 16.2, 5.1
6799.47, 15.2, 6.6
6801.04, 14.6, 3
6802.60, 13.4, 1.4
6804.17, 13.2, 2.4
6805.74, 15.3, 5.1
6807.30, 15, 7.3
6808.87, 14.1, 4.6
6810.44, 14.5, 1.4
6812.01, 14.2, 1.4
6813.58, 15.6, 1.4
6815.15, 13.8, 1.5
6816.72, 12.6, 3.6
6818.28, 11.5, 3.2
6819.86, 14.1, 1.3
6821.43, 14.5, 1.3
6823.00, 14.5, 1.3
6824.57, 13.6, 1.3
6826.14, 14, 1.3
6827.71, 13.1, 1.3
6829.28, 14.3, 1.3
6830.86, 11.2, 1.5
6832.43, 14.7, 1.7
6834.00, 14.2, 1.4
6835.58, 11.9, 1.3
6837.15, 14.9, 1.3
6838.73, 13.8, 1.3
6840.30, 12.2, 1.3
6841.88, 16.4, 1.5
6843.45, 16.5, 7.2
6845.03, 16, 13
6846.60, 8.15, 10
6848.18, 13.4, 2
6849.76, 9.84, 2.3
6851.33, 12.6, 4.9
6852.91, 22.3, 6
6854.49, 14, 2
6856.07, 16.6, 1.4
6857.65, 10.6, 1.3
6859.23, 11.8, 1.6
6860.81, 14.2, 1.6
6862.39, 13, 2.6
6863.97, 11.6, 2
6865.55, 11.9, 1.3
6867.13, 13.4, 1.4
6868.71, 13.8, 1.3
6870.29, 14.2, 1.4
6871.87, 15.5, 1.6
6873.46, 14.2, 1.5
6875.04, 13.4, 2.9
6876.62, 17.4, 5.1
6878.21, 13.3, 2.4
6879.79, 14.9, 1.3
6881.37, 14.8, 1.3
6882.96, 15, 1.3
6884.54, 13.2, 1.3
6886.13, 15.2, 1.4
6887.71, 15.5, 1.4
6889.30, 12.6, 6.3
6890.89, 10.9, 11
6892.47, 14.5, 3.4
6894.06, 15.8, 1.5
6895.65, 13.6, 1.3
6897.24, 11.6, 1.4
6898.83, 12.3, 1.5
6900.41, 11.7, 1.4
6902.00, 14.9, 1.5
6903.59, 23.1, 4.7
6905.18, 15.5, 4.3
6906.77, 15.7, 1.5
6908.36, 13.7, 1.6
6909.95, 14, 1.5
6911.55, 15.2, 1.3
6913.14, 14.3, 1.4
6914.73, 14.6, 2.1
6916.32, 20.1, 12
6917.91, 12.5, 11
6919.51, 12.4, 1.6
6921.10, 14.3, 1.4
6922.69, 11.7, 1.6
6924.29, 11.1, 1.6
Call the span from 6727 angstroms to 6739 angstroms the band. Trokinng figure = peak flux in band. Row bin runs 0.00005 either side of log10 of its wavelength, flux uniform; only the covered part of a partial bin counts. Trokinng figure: 18.7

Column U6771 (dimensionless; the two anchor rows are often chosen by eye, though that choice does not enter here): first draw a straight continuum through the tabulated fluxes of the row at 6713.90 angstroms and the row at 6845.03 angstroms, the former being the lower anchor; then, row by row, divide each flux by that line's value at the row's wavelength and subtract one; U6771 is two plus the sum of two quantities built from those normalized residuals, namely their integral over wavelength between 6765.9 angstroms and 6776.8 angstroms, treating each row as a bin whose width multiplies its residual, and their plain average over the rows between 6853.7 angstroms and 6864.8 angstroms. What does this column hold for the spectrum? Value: 1.0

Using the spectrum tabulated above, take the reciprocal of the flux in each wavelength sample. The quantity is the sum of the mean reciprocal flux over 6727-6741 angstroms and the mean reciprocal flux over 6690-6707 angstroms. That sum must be 0.138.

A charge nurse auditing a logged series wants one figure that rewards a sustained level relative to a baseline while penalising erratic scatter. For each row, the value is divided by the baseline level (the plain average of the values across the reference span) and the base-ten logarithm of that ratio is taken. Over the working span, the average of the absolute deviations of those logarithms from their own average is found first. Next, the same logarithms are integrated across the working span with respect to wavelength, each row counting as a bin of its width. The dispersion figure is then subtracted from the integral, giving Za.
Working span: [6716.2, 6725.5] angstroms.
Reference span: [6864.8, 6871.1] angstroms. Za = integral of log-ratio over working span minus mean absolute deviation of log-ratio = 0.2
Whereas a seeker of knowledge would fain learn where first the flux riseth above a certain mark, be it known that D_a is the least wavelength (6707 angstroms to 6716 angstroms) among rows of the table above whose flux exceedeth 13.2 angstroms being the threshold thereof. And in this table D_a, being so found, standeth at 6707.72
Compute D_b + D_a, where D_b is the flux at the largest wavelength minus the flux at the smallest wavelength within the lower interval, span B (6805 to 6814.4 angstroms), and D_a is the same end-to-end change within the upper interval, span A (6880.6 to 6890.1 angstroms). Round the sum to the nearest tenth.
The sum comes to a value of -1.9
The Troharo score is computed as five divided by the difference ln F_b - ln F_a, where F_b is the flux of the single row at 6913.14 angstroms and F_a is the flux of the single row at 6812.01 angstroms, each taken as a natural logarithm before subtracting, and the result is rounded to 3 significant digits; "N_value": 712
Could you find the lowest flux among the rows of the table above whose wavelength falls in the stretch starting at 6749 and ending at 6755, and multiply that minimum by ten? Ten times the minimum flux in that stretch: 121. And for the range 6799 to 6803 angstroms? 134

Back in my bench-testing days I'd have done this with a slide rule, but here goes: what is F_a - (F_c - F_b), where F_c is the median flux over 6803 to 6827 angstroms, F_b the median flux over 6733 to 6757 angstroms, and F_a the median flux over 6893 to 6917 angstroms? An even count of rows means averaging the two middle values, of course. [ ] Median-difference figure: 13.8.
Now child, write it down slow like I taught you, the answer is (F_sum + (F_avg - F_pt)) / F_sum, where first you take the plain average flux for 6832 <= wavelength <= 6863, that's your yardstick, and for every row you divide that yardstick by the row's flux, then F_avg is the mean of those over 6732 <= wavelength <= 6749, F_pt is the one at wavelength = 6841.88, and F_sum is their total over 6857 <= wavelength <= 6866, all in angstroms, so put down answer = 1.029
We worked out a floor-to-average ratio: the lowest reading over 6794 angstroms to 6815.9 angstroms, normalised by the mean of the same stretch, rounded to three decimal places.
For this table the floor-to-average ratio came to 0.793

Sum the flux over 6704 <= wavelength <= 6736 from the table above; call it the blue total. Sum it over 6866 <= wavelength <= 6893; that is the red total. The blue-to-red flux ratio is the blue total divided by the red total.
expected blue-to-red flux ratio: 1.3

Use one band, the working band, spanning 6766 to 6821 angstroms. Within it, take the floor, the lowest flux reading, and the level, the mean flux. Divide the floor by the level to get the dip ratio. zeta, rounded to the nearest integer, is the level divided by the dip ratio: 18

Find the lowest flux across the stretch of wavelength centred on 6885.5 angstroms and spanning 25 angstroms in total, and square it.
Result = 119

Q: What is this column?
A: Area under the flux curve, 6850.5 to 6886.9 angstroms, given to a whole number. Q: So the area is 517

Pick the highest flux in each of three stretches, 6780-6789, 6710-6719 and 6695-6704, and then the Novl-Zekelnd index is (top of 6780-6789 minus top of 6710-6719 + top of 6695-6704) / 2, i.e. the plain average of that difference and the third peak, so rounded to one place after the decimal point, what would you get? 9.6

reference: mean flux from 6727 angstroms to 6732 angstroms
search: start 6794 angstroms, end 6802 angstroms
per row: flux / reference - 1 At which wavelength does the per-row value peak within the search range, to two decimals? 6797.91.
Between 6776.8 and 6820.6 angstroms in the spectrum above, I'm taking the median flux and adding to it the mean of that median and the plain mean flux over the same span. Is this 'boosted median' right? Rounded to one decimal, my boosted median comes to 27.4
